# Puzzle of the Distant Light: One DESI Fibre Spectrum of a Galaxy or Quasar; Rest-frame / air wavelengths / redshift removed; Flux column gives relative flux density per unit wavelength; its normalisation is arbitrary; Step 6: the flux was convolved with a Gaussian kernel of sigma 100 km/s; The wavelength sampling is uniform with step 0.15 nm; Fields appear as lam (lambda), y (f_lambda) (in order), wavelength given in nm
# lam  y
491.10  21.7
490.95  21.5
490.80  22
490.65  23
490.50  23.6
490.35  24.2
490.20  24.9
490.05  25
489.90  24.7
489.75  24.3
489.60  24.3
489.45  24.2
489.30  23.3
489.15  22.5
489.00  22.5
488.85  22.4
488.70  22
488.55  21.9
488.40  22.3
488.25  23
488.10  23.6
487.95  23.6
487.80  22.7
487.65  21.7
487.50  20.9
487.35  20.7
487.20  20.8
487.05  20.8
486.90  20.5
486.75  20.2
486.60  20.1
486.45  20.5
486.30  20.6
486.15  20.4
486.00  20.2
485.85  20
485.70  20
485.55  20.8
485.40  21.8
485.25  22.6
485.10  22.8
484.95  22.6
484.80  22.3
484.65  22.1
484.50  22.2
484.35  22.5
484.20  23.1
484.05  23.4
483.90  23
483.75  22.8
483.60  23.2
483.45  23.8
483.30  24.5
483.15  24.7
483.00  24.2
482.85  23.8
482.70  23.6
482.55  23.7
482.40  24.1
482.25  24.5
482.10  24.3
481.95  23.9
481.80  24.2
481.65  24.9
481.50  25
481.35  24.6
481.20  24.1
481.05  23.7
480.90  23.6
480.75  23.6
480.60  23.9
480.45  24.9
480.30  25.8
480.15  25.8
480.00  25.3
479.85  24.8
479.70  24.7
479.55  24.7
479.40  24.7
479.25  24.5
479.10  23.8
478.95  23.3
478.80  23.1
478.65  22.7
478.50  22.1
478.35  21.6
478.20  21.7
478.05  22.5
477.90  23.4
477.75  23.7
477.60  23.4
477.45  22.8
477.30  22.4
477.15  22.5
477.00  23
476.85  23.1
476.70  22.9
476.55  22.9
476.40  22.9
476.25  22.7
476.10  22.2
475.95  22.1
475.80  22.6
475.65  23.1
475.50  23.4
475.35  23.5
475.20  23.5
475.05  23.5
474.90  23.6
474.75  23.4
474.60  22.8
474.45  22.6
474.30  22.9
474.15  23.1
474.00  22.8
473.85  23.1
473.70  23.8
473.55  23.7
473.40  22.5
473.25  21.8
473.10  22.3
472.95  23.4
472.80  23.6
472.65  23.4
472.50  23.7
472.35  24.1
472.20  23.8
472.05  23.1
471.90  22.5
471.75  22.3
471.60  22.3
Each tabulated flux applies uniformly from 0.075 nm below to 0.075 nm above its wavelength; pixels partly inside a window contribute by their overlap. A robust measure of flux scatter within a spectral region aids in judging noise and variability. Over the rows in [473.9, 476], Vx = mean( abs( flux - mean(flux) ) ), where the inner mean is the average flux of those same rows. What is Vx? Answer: 0.37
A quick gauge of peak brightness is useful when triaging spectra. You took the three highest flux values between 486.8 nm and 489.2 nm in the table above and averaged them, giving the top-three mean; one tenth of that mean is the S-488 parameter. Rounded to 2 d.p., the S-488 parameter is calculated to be 2.34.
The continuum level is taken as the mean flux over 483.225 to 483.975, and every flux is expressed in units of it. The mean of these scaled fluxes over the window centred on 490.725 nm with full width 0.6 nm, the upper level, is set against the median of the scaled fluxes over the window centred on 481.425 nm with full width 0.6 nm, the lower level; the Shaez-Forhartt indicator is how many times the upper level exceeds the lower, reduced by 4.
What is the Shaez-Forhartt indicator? -3.09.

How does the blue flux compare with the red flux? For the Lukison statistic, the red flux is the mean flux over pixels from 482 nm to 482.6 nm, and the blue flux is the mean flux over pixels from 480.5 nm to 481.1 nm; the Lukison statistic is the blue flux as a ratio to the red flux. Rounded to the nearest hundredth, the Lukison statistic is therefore 0.98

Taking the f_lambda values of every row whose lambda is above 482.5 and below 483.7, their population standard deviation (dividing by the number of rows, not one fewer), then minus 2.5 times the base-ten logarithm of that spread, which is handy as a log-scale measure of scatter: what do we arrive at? 0.8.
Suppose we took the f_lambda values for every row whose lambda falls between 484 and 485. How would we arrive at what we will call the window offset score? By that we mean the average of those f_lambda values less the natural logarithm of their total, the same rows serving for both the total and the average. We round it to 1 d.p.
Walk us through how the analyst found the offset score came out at 17.5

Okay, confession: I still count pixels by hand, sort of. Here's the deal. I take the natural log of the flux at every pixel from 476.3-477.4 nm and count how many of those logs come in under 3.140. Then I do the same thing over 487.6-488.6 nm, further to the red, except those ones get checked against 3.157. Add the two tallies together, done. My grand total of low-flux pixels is 12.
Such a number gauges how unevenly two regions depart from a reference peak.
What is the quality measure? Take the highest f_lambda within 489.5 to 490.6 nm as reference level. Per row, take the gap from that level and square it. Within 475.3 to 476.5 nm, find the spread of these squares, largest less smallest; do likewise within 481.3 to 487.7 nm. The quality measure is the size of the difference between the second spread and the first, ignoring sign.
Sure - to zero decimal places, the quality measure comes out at 19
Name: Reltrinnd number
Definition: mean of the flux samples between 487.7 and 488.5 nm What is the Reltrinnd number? 23.0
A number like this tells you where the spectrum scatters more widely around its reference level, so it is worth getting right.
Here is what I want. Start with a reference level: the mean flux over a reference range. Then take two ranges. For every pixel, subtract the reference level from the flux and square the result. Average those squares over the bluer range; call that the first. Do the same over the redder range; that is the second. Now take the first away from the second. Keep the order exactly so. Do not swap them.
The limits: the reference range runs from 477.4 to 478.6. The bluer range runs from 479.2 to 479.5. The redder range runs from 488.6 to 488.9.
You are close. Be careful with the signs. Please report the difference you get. -3.6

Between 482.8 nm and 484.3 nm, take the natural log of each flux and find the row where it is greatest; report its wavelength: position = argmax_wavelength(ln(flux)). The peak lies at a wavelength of 483.15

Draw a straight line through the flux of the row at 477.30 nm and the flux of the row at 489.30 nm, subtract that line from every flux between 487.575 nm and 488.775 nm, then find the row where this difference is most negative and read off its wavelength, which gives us 487.65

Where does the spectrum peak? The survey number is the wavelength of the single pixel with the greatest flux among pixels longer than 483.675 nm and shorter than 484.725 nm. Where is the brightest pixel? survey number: 484.05 nm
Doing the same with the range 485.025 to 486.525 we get 485.10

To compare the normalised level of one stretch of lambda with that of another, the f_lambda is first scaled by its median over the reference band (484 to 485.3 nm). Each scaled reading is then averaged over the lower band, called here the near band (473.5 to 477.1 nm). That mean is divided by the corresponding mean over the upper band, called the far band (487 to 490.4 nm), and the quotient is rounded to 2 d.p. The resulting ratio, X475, 1.01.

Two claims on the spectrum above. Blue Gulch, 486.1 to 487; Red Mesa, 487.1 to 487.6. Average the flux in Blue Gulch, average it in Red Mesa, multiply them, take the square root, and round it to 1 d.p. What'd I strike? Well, 20.6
